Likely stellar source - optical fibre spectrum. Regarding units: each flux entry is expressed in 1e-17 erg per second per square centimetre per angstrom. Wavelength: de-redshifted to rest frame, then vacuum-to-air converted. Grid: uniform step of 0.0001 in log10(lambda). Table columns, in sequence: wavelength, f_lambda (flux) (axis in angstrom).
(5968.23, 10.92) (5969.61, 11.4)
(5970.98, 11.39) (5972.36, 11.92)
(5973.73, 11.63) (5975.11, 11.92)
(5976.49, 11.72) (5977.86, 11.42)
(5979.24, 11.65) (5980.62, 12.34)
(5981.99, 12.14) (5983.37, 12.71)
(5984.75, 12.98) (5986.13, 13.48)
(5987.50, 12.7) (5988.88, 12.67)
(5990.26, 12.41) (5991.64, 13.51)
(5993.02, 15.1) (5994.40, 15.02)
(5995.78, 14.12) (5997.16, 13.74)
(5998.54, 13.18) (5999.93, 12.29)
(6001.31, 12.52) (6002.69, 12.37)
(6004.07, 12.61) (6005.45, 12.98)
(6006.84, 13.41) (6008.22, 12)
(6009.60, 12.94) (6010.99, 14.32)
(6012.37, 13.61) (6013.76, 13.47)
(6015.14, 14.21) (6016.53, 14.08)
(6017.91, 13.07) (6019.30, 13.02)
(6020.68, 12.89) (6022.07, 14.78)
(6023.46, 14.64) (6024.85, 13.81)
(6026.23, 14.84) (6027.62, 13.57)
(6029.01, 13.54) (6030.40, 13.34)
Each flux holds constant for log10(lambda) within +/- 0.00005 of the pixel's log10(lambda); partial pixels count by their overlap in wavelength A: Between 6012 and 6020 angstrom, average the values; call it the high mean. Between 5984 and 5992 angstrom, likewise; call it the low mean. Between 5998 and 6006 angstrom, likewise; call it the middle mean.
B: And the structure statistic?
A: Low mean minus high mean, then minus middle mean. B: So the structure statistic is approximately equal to -13.3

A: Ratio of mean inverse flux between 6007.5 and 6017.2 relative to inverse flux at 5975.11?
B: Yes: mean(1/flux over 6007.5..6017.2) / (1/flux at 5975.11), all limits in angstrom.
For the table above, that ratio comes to 0.88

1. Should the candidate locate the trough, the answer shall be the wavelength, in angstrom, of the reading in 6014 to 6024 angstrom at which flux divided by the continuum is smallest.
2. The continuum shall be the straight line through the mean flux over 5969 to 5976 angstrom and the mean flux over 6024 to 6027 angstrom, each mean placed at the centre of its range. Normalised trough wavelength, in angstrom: 6020.68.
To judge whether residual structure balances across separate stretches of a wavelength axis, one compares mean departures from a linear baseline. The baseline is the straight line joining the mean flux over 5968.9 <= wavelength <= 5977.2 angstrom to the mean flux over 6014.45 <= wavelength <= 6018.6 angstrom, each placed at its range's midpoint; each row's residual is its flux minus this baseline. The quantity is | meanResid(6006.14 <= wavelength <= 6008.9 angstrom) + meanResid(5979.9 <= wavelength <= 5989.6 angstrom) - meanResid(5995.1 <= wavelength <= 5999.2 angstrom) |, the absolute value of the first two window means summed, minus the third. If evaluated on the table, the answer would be 1.00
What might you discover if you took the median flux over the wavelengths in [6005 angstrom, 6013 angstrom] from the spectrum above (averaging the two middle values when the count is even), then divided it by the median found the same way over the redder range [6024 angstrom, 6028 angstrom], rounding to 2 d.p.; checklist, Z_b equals 0.96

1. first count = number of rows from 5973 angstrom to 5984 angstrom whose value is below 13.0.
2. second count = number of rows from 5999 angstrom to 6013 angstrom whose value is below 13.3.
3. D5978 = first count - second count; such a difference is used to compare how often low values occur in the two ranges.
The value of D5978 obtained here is 1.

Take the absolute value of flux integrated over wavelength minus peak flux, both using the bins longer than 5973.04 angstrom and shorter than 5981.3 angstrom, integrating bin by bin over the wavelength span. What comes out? 85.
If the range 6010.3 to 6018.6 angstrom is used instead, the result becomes 100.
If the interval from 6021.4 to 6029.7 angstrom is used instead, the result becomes 103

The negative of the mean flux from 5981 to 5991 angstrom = -12.7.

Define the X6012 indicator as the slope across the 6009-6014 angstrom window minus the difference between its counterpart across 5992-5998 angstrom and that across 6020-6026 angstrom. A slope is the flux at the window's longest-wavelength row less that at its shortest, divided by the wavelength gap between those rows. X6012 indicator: 0.68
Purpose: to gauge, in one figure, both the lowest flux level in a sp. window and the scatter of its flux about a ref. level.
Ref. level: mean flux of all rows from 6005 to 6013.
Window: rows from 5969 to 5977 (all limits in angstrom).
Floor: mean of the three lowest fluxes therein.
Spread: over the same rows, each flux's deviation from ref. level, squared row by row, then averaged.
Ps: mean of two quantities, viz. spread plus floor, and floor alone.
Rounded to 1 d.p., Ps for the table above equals 12.7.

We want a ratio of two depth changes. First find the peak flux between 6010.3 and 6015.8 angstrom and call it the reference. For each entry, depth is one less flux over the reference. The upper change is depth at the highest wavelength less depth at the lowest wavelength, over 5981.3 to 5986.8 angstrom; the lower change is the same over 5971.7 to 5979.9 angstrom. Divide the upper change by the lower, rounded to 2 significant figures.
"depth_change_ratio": -5.0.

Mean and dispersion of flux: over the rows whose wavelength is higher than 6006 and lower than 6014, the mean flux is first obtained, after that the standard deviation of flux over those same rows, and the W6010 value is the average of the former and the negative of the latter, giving 6.3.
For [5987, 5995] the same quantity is 6.2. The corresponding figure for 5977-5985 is 5.8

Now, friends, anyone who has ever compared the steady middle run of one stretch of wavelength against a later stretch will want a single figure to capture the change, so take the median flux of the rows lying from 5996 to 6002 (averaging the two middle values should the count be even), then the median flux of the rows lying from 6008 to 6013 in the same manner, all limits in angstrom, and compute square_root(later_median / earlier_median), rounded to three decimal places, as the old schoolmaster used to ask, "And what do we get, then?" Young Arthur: 1.016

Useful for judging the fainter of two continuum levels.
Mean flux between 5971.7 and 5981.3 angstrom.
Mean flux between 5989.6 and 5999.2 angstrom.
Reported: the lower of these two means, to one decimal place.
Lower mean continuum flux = 11.8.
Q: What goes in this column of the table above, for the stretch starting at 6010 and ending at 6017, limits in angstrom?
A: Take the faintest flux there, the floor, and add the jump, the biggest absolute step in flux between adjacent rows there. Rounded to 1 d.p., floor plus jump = 14.2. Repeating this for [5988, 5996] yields 14.0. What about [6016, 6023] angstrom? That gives 14.8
